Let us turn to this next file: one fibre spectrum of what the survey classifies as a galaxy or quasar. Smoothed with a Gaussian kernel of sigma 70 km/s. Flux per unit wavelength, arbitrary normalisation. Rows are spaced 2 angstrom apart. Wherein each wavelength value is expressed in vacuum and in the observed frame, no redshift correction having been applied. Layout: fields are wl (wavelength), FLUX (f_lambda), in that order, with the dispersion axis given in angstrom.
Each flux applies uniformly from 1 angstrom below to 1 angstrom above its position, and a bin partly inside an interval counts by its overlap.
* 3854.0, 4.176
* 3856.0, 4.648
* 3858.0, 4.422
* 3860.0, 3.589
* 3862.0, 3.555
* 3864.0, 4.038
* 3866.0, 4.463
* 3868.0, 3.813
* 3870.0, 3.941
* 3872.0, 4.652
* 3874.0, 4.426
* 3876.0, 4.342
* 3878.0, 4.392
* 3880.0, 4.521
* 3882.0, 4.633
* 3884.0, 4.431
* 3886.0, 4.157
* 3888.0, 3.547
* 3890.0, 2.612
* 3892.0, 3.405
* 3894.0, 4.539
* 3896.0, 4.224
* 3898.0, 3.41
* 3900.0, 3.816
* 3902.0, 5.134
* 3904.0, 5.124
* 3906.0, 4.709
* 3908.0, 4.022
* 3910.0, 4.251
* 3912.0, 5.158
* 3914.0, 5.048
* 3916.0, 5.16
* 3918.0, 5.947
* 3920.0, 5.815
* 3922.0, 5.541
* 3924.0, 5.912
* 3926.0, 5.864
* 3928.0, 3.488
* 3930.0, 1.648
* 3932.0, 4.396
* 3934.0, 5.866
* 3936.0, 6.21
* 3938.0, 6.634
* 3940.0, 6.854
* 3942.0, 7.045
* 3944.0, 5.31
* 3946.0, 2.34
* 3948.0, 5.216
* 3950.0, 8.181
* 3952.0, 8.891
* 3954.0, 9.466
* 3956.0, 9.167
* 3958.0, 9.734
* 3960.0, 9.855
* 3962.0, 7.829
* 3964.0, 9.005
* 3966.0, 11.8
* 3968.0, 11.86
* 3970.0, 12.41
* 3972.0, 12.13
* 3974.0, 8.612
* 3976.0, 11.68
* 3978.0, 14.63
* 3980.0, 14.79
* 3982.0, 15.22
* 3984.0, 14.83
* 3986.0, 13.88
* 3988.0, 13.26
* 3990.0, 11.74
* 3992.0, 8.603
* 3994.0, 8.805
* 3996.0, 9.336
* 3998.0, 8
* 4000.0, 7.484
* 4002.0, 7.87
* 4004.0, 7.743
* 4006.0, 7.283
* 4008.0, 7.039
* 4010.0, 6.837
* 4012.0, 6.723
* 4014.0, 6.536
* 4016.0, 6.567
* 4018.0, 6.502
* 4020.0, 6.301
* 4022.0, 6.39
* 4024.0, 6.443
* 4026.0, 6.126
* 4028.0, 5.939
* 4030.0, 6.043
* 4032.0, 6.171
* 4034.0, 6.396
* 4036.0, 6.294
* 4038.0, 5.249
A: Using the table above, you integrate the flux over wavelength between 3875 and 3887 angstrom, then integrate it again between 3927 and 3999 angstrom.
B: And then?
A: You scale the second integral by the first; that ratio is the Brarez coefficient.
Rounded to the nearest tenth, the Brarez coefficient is 12.4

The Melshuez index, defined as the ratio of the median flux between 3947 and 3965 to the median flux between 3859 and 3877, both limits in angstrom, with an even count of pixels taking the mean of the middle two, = 2.2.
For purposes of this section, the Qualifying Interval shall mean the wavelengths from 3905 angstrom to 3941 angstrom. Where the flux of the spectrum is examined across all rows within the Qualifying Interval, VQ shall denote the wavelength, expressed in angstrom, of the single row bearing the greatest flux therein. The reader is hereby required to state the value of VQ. 3940.0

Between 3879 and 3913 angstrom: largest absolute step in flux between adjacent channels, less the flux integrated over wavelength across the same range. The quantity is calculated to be -142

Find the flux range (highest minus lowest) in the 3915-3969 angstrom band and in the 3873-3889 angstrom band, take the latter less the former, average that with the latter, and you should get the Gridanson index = -4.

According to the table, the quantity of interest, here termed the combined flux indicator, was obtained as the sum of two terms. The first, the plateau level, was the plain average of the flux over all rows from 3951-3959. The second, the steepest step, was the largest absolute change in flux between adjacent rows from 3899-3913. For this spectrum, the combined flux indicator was 10.6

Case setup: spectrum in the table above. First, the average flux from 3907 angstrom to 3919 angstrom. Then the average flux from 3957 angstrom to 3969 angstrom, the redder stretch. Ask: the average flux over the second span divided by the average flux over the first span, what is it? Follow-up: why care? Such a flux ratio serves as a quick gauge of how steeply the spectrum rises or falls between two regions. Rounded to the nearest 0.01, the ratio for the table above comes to 2.03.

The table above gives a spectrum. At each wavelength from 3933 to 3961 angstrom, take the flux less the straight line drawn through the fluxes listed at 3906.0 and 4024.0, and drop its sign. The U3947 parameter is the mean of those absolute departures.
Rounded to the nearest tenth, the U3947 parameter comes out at 2.3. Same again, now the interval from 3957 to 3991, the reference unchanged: 6.2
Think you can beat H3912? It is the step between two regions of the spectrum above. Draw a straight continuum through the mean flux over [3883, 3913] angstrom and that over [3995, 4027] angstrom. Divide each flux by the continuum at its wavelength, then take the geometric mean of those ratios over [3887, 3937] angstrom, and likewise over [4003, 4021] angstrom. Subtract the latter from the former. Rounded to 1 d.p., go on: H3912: 0.0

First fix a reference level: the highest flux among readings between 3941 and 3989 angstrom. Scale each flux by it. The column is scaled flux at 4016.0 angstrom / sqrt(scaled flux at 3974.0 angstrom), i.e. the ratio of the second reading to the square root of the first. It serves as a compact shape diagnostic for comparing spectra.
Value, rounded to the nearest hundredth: 0.57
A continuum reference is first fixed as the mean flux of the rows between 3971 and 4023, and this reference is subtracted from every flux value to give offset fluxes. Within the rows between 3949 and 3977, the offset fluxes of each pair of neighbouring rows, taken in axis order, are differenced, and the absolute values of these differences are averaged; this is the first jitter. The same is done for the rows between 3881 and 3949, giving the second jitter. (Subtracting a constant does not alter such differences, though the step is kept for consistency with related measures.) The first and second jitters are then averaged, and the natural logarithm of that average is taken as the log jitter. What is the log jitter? 0.0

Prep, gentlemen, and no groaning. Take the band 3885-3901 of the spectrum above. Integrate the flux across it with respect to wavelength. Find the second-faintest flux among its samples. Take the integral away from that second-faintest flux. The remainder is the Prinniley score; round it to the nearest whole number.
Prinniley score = -56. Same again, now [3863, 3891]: -112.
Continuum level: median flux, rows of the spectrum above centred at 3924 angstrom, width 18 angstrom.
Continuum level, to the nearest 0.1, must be 5.5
